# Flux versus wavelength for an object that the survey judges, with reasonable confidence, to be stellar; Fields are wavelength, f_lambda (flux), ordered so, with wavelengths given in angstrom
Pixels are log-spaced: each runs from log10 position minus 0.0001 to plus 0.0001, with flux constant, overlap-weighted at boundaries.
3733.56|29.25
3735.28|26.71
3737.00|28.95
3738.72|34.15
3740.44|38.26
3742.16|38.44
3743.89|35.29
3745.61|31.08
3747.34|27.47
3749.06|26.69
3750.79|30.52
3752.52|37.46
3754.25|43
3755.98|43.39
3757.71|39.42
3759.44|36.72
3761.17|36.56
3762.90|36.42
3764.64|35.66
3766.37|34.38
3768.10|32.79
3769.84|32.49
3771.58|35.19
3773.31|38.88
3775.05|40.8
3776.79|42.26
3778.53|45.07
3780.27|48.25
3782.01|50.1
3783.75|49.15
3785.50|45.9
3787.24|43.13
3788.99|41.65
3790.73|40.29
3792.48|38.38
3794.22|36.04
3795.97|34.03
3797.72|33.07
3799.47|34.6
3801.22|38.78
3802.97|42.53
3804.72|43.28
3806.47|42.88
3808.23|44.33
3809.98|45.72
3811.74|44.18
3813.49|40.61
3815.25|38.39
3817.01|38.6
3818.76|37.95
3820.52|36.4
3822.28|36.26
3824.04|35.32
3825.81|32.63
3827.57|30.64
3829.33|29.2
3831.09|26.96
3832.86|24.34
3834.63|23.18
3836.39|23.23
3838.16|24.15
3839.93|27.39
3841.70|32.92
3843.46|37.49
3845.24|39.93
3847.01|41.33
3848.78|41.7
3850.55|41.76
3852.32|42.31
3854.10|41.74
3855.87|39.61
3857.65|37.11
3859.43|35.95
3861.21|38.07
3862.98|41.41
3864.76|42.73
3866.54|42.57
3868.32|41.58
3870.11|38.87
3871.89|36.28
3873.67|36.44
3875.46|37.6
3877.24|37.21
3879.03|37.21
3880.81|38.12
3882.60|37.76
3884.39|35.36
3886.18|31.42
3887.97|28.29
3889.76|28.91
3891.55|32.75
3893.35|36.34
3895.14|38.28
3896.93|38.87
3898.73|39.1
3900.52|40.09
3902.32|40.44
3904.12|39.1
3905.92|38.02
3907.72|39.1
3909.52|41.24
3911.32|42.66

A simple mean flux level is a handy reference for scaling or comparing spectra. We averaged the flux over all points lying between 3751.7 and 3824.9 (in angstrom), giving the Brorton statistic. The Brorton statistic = 39.8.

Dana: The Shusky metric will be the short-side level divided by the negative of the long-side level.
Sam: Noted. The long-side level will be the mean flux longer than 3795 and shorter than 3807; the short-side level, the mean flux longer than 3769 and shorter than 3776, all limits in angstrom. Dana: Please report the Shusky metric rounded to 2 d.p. -0.96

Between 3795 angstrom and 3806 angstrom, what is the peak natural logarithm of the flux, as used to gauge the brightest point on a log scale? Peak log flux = 3.77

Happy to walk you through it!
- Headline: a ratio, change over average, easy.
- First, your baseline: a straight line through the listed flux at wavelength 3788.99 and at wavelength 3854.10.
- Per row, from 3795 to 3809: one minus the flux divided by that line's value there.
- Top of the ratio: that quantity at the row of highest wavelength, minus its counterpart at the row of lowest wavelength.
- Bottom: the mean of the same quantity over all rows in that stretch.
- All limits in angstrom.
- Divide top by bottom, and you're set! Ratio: -4.1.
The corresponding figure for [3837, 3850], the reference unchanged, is -2.6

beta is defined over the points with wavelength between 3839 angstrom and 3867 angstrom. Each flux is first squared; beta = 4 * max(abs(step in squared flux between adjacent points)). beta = 1334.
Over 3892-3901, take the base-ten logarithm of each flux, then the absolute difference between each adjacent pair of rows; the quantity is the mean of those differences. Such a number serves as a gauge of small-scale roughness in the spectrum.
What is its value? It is 0.011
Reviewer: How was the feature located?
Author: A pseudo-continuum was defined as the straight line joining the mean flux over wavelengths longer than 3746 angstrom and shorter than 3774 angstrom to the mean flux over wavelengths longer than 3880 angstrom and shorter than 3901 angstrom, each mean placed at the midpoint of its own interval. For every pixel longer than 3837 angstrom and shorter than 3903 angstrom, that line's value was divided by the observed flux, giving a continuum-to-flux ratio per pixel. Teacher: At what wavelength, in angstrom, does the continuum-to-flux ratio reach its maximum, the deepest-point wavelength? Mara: 3838.16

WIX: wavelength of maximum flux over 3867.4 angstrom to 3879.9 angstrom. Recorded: 3868.32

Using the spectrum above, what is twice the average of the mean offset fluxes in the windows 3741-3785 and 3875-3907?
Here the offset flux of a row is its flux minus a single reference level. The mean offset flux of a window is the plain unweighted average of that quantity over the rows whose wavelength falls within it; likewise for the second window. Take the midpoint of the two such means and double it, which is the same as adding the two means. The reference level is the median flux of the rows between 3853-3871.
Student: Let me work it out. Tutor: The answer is -6.7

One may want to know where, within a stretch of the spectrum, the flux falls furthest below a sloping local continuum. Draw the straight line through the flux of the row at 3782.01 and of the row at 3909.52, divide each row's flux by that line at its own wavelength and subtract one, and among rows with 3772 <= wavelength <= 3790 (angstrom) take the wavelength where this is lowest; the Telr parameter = 3773.31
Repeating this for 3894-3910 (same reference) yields 3895.14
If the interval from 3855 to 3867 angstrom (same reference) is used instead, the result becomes 3859.43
